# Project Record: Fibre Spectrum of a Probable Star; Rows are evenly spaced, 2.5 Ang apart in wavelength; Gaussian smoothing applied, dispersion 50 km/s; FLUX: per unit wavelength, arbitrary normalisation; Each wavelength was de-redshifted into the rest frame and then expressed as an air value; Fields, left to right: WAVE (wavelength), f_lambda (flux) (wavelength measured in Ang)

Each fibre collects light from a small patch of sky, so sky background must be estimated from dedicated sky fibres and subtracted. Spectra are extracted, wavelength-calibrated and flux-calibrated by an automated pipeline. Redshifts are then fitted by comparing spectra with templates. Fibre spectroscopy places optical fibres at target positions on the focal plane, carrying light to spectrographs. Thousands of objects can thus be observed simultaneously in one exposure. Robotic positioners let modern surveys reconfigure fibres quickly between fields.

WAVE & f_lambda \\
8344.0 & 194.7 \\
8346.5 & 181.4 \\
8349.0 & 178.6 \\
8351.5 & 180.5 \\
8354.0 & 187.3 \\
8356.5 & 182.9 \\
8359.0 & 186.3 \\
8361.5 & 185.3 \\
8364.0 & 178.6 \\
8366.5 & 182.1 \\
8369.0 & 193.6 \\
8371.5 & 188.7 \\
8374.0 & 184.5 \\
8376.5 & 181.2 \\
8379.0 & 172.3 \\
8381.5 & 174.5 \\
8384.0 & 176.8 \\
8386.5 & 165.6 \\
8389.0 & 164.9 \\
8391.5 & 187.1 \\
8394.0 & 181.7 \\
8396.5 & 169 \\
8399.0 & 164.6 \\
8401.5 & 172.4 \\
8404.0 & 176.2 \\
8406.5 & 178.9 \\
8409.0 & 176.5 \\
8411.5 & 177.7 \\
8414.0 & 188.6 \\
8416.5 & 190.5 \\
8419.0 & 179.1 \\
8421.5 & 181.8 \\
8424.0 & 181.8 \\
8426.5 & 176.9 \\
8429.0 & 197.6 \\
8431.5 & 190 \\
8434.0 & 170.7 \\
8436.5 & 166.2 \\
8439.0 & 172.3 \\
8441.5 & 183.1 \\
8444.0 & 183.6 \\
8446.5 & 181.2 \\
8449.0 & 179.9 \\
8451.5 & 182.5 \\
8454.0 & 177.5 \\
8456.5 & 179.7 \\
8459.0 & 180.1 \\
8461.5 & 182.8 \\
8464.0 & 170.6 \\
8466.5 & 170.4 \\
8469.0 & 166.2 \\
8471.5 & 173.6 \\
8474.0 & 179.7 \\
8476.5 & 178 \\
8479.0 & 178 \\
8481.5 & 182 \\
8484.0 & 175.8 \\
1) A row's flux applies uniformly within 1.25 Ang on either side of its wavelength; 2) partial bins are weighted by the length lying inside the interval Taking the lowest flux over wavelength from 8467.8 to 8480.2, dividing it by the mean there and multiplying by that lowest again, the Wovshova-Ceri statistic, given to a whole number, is 158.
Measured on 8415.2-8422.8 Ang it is 175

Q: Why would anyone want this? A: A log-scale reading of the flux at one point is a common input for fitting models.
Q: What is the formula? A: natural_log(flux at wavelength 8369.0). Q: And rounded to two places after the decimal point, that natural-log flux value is 5.27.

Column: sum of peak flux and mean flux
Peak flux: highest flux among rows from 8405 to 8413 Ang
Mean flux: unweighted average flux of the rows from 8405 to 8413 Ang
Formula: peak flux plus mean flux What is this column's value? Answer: 357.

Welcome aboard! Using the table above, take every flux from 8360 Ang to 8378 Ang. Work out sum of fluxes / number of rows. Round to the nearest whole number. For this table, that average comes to 185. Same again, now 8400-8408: 176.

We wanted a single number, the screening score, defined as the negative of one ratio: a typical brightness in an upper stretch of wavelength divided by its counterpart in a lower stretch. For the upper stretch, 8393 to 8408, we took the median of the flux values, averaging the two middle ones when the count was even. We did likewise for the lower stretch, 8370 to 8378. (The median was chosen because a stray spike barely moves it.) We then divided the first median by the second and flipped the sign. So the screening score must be -0.94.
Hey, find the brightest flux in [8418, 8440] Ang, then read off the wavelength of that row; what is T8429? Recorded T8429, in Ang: 8429.0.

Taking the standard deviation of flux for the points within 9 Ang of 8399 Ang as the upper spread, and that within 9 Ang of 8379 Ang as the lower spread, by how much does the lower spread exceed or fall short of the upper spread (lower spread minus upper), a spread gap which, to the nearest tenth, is 0.1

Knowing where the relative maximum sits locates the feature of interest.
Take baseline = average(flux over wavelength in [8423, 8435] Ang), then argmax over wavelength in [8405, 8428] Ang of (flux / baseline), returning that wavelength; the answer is 8416.5 Ang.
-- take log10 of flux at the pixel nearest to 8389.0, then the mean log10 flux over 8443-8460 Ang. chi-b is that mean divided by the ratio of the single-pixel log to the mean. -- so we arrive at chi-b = 2.30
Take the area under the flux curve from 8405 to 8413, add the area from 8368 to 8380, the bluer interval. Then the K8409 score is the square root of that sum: 60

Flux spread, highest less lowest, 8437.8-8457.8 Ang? 11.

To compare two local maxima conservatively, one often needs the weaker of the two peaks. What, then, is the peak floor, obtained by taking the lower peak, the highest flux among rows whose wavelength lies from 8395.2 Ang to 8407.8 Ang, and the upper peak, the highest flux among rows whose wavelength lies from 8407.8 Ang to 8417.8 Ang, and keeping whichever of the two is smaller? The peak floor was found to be 179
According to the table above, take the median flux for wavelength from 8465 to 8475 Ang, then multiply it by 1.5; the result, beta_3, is 258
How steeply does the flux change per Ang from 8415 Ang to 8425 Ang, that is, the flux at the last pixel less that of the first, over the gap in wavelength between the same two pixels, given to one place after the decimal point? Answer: -1.2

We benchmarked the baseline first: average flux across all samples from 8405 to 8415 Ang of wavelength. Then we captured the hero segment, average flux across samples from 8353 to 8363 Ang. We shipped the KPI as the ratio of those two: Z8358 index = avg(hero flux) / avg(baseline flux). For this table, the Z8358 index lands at 1.028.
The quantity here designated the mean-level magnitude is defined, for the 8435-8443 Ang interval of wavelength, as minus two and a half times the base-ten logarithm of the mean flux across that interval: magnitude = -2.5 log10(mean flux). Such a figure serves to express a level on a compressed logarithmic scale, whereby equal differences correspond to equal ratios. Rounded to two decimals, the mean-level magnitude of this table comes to -5.60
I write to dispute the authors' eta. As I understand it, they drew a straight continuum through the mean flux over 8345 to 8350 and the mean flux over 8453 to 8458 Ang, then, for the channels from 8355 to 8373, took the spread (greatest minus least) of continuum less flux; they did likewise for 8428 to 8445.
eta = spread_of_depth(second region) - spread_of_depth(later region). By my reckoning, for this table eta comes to -16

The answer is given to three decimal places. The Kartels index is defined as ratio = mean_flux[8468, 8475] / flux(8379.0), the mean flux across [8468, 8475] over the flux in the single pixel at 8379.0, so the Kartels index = 1.005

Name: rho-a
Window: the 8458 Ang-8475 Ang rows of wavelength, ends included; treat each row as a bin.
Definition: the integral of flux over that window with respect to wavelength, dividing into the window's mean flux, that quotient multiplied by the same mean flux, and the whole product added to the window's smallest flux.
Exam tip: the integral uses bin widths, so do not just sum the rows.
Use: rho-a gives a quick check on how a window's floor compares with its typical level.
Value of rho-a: 176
